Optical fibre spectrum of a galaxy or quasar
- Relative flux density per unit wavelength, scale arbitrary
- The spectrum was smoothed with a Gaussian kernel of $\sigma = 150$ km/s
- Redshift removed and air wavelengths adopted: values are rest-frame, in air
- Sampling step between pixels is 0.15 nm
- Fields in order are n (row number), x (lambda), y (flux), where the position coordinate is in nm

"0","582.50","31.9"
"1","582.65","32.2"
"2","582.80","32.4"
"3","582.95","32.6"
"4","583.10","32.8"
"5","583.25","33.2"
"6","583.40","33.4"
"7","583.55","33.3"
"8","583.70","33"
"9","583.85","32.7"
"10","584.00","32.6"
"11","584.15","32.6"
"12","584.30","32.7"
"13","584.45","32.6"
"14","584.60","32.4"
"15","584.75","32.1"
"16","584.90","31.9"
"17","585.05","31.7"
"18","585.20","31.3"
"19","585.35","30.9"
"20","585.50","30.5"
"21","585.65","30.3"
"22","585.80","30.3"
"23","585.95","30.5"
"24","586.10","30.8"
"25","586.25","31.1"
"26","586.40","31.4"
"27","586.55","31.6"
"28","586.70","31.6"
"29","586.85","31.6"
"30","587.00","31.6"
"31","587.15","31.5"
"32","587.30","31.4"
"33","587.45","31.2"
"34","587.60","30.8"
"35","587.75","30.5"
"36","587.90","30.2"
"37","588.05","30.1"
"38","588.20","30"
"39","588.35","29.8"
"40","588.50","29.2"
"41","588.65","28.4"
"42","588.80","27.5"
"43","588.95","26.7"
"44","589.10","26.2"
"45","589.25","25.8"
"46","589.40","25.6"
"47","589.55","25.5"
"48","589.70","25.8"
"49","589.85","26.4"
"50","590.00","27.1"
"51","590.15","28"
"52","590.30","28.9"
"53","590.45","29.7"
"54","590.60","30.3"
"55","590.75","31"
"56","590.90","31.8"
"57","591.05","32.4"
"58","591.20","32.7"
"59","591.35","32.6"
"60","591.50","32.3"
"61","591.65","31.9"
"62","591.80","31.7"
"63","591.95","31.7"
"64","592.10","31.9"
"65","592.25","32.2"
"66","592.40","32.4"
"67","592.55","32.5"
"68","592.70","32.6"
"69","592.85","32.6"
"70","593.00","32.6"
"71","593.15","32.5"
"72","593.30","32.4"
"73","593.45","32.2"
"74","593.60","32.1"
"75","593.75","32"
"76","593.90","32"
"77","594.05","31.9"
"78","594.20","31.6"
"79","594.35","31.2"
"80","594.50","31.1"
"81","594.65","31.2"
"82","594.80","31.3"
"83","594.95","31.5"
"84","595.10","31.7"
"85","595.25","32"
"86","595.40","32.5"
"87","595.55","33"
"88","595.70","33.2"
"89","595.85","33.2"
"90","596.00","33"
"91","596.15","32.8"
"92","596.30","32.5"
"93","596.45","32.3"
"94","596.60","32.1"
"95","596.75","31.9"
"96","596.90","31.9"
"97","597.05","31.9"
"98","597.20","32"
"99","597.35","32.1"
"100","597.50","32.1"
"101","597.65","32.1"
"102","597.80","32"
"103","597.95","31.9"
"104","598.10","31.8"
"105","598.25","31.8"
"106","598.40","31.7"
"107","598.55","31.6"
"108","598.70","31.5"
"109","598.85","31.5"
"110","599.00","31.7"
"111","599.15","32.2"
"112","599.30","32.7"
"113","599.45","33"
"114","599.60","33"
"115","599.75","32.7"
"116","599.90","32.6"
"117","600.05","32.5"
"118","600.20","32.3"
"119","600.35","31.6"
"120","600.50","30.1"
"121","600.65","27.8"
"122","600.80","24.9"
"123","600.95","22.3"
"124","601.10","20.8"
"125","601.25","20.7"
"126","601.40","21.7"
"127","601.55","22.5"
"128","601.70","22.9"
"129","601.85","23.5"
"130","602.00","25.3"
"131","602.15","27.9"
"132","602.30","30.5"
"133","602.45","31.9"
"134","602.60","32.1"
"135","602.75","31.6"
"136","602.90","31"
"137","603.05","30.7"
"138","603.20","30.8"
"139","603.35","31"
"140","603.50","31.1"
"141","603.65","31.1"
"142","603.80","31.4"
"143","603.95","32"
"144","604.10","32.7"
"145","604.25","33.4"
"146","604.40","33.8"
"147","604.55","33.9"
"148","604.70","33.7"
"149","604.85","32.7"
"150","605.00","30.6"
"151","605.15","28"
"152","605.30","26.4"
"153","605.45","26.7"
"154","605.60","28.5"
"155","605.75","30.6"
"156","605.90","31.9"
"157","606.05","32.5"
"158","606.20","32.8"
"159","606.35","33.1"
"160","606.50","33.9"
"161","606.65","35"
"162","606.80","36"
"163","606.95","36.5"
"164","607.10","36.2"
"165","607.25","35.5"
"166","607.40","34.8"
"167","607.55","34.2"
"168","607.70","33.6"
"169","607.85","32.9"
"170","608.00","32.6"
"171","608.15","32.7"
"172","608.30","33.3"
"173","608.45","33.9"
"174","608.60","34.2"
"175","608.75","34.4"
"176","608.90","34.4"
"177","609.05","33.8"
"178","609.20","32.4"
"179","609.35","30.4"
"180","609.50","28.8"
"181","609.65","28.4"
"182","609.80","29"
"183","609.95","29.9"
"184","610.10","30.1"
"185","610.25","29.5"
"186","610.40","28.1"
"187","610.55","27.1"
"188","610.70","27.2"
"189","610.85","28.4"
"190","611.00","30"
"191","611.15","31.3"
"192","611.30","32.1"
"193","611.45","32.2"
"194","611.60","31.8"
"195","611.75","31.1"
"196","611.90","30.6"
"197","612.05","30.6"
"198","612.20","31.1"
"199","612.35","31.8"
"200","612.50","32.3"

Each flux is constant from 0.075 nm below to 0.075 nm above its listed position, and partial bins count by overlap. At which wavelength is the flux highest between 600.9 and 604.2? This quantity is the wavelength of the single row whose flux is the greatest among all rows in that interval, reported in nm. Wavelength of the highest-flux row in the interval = 604.10 nm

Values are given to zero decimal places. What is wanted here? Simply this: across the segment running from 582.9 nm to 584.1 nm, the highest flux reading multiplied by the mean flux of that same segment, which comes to 1101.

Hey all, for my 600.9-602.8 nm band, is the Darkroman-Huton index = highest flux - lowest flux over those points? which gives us 11.4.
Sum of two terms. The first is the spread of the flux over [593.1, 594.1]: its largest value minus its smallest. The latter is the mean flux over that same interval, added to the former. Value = 32.8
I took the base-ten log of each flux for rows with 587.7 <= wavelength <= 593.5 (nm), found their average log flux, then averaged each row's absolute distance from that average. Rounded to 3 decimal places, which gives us 0.031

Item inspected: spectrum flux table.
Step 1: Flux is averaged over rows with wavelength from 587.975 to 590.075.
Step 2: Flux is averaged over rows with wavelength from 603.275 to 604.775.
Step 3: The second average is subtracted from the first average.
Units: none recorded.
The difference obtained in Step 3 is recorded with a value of -5.0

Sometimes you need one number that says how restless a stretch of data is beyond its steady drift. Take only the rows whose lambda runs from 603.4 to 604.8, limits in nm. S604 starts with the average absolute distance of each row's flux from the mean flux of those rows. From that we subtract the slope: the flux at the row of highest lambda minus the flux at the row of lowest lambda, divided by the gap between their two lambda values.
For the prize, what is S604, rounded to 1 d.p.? -1.1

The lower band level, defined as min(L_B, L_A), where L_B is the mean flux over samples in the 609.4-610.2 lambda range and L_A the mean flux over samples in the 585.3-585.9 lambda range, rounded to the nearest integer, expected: 29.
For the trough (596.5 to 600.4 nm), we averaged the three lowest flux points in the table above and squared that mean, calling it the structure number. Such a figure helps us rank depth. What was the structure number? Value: 994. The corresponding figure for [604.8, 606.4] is 731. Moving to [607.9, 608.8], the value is 1080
